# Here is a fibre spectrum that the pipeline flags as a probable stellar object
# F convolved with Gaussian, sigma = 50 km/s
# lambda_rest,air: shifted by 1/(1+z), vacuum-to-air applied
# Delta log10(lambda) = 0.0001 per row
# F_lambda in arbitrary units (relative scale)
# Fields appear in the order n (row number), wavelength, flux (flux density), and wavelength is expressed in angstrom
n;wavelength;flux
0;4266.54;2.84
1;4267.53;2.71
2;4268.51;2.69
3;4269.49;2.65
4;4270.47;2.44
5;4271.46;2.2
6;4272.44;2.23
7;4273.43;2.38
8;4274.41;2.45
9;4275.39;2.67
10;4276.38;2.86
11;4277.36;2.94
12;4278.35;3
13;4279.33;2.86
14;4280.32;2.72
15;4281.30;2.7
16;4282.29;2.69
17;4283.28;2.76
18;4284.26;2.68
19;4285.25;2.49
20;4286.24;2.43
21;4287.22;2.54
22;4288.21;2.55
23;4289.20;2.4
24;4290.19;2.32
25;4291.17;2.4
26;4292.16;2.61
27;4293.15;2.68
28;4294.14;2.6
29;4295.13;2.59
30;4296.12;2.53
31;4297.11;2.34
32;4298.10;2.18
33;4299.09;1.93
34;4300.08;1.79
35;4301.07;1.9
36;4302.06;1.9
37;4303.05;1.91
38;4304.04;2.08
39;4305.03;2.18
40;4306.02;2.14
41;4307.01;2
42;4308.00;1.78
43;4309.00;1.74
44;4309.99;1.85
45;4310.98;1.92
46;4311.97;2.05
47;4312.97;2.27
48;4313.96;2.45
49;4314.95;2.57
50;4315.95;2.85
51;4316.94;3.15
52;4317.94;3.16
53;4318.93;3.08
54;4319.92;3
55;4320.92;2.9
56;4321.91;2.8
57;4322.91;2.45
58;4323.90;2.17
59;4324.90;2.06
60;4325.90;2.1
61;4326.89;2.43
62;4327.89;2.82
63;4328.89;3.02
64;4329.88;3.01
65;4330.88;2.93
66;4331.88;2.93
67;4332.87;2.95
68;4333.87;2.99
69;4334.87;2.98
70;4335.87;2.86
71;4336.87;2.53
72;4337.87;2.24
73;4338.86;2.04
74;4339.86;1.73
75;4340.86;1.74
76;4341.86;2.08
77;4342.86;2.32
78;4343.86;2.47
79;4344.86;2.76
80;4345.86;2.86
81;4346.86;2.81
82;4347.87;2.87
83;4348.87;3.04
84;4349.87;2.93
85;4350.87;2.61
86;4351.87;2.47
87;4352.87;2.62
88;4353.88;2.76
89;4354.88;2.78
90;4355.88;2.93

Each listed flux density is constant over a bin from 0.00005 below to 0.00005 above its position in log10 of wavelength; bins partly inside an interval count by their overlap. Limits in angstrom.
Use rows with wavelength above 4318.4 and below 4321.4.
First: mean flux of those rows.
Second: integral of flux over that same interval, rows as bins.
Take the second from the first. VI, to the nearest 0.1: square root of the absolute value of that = 2.4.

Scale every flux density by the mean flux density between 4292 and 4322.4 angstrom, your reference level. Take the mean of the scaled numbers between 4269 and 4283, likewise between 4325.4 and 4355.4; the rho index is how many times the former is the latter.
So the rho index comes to 1.00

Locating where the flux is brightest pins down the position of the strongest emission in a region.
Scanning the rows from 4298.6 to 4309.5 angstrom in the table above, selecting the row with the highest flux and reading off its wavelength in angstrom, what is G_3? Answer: 4305.03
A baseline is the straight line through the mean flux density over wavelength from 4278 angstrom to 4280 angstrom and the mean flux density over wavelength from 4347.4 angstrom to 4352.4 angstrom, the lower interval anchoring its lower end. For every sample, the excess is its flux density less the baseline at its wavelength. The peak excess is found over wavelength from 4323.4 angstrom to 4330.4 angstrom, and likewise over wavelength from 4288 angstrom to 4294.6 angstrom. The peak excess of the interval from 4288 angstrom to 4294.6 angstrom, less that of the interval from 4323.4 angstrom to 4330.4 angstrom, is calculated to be -0.4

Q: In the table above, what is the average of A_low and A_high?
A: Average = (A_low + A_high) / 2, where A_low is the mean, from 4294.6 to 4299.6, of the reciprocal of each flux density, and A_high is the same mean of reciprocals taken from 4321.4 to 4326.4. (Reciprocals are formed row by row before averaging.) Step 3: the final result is 0.437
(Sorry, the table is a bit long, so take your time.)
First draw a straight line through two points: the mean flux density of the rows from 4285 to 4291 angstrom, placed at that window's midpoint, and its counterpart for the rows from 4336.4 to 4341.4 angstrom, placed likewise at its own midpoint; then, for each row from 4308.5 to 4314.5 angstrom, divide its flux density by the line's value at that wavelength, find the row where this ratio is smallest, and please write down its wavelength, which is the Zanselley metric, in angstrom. 4309.00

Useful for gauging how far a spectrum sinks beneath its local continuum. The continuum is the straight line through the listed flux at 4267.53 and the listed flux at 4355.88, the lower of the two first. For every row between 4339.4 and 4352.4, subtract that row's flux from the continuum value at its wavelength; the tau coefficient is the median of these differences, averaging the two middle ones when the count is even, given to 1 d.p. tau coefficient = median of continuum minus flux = 0.3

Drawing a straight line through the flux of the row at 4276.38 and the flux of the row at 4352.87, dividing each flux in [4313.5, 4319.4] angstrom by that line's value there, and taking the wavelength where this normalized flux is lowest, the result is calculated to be 4313.96 angstrom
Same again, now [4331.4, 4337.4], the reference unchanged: 4336.87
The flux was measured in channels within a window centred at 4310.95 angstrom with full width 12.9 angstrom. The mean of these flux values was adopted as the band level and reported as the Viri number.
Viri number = 2.2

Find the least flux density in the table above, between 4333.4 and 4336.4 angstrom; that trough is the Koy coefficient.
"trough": 2.86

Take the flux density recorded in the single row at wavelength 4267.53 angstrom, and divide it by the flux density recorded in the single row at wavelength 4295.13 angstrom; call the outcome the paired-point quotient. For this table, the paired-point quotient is 1.05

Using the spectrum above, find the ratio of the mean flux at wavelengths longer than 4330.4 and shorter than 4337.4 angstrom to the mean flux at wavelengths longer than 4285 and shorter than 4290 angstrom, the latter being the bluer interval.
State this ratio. 1.16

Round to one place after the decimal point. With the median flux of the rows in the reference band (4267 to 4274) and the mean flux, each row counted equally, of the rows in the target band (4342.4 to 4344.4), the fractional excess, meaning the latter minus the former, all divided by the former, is 0.0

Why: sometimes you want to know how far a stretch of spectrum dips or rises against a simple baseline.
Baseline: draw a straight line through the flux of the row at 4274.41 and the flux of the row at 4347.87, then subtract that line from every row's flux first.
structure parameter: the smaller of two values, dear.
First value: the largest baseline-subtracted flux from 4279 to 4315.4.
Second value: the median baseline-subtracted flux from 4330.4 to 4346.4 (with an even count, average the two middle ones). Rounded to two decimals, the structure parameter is -0.18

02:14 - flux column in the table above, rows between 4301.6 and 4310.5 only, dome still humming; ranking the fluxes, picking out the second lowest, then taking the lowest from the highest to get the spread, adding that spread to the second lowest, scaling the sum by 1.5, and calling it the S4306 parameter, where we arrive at 3.3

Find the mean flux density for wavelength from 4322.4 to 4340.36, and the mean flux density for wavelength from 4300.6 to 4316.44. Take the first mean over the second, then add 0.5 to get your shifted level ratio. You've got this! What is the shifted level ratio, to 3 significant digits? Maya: 1.72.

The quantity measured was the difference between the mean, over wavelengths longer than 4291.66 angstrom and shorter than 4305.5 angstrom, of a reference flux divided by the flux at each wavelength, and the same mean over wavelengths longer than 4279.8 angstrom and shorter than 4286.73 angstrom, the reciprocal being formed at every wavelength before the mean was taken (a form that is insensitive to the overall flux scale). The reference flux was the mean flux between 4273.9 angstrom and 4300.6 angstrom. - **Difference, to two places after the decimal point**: 0.20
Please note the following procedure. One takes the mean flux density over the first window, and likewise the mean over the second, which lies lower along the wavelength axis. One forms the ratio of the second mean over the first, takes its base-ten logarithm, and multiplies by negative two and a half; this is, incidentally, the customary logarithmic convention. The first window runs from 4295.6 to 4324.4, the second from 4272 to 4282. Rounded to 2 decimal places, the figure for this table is -0.16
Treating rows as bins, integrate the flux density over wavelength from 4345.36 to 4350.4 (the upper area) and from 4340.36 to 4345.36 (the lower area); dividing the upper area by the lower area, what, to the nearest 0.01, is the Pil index 1.28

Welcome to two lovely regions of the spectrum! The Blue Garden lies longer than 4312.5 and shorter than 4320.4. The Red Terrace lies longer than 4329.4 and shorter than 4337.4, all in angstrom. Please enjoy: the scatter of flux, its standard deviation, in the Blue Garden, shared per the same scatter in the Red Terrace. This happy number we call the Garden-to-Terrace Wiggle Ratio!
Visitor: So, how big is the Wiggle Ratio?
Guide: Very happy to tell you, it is 2.21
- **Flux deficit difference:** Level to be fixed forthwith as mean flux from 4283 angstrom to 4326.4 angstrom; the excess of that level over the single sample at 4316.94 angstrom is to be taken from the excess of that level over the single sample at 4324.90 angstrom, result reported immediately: 1.1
